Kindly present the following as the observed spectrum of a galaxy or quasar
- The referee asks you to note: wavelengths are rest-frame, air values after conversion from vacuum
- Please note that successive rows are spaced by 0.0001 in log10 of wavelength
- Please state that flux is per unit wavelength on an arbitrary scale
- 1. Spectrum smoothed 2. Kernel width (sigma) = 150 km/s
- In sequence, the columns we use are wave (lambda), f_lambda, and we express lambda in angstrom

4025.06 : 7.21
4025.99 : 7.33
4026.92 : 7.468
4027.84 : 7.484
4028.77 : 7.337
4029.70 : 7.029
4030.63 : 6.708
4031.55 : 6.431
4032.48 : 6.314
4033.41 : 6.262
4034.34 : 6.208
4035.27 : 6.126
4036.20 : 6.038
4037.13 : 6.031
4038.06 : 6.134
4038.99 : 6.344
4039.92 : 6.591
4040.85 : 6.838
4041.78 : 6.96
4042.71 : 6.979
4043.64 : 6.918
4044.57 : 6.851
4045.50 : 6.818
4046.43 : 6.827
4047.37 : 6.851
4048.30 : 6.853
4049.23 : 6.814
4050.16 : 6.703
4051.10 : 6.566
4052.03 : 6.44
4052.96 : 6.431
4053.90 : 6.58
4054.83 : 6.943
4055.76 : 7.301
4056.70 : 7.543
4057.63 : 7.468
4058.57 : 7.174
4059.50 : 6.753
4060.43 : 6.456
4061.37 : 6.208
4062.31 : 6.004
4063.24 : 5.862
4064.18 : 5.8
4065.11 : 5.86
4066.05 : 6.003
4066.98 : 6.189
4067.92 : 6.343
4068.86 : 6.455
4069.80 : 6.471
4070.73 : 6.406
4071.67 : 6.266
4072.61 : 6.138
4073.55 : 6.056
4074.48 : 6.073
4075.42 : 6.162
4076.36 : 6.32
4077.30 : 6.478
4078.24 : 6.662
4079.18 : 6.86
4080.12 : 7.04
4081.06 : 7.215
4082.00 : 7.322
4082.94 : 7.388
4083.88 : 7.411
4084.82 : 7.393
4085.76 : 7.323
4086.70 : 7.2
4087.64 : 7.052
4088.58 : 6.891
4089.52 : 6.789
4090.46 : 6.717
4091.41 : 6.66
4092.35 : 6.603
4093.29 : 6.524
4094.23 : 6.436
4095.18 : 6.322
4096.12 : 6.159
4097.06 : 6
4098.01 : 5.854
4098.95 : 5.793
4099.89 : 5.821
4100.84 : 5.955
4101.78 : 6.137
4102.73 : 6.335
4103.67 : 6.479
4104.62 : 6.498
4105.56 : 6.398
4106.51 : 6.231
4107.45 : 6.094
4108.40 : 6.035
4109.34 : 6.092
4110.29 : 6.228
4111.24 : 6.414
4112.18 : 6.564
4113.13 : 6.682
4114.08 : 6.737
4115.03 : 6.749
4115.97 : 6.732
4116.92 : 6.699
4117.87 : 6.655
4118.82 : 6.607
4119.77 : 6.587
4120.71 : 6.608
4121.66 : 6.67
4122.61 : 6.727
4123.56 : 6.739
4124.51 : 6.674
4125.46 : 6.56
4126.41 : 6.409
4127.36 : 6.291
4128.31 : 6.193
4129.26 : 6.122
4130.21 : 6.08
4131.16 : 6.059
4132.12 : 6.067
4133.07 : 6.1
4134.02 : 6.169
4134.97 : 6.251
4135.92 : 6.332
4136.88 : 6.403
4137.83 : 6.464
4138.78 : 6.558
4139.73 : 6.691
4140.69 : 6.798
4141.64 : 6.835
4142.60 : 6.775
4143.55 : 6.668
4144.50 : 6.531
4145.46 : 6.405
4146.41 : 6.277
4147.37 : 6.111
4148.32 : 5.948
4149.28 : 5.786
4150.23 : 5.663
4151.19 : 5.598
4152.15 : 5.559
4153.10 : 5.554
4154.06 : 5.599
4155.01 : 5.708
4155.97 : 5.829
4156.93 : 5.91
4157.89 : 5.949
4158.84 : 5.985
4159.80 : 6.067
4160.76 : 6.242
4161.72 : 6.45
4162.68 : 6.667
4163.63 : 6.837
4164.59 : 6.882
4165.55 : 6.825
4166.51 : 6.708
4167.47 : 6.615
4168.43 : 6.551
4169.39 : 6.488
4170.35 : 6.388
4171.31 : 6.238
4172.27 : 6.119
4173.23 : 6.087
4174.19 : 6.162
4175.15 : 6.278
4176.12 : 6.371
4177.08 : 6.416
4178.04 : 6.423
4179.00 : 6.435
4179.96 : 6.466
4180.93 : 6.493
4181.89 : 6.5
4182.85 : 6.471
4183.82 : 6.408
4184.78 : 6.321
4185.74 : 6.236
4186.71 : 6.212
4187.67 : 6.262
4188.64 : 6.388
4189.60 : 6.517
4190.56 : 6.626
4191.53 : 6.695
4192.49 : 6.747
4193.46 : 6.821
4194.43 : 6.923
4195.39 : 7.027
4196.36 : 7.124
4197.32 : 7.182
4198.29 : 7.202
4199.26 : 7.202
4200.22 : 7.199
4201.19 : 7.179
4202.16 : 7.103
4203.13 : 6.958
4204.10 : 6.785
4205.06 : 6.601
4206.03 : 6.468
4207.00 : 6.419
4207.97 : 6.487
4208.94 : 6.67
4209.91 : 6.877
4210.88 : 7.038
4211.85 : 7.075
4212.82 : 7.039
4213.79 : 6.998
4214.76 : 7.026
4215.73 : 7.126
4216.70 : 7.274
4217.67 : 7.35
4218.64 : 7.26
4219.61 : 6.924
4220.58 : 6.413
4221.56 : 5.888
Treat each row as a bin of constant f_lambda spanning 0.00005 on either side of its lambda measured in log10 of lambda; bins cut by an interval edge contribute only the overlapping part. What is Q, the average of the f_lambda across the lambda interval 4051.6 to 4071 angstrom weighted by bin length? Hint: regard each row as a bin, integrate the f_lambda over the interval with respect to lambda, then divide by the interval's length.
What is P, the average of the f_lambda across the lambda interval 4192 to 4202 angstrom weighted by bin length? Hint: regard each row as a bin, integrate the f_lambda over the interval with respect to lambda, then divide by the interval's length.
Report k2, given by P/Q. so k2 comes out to 1.08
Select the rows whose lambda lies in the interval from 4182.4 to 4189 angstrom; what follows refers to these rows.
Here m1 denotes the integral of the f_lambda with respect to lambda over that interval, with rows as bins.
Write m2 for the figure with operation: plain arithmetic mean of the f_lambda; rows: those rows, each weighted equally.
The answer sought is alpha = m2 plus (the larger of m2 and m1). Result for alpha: 48.0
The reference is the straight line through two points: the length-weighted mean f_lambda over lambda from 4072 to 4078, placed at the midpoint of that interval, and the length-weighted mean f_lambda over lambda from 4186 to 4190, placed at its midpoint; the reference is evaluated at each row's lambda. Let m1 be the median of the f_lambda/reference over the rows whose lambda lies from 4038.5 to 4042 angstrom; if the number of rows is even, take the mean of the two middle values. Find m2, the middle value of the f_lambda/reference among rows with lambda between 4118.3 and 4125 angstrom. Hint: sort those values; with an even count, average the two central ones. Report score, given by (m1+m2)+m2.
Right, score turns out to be 3.21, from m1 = 1.09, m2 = 1.06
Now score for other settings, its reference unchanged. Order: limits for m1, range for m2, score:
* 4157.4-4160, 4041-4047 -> 3.17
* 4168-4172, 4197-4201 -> 3.29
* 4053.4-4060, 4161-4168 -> 3.28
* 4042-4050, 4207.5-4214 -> 3.31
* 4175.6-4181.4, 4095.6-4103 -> 2.93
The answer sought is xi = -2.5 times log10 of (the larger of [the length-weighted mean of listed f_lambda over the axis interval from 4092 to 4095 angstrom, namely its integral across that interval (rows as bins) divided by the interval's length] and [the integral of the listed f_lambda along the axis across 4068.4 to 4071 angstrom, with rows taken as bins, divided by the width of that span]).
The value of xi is -2.03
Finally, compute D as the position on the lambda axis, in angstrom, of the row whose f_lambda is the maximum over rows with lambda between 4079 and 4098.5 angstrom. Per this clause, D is 4083.88 angstrom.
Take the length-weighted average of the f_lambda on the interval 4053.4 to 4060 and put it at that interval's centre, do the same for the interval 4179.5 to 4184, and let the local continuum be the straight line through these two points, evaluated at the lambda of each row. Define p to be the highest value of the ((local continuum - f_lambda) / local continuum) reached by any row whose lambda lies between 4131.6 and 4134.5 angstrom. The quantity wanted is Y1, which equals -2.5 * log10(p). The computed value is 2.5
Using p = 0.10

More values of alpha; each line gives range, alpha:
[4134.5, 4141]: 48.7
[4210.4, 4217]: 53.8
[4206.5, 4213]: 50.9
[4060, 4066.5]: 45.2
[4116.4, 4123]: 50.5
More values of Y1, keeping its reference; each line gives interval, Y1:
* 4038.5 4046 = 2.3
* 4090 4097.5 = 2.2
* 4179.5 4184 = 5.5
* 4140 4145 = 4.4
